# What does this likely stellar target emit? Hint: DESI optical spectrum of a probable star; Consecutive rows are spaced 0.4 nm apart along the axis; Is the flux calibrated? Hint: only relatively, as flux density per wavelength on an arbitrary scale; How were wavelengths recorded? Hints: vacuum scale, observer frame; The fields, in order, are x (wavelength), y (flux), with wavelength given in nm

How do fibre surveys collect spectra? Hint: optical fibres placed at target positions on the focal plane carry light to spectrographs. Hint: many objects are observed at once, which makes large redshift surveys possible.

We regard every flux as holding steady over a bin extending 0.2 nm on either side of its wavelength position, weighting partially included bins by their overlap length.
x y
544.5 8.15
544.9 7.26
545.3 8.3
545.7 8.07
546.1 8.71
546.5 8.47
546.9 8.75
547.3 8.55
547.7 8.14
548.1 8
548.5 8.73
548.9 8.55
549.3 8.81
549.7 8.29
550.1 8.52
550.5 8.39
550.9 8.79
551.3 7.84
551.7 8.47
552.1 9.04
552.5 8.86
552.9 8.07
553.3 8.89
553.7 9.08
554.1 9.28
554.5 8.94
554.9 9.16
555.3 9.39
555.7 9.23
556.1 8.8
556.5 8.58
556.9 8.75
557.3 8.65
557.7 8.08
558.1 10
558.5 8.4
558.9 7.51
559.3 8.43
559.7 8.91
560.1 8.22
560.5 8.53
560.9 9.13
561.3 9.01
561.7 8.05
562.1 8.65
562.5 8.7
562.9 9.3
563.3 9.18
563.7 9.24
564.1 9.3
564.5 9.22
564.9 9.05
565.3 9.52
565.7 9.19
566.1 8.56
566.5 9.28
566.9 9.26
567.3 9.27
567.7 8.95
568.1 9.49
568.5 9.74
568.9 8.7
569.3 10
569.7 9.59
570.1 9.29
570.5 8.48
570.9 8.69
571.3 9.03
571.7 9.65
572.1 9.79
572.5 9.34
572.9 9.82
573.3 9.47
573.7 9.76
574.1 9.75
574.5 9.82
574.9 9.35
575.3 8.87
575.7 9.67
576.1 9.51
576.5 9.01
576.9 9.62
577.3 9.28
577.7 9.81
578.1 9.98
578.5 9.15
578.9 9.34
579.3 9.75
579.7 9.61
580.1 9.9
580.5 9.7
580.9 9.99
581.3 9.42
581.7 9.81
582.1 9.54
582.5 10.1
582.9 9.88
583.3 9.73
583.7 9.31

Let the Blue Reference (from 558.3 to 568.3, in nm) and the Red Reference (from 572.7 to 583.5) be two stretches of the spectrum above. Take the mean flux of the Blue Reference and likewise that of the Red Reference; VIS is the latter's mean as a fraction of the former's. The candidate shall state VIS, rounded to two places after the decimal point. 1.08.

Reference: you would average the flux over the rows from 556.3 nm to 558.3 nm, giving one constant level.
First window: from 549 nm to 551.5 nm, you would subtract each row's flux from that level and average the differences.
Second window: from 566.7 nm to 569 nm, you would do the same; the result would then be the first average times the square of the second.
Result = 0.07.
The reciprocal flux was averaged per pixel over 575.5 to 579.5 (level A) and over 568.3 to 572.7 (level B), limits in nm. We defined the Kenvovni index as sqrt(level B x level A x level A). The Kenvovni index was 0.0346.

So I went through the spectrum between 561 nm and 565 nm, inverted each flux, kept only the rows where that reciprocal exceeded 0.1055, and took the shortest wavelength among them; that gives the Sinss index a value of 561.3 nm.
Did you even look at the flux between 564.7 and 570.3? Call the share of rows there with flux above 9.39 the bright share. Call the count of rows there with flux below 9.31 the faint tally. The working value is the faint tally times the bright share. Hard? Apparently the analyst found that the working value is 3.2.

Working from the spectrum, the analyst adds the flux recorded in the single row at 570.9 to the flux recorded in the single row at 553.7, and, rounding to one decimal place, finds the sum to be 17.8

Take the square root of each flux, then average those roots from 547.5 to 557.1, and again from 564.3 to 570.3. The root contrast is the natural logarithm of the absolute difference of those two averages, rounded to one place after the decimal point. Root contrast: -2.3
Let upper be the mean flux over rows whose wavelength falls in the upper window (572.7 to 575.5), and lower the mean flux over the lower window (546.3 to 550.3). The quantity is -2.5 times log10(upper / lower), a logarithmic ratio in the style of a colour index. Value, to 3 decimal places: -0.129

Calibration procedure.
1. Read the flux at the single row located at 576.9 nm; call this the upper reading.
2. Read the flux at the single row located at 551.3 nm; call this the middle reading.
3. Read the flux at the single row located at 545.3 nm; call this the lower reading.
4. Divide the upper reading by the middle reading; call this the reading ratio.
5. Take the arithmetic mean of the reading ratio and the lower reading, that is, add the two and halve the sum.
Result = 4.76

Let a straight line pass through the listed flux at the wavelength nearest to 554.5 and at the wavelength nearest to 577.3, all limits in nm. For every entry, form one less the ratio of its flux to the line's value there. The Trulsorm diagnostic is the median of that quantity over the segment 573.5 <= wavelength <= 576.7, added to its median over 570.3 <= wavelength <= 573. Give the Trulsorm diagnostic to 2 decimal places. -0.05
